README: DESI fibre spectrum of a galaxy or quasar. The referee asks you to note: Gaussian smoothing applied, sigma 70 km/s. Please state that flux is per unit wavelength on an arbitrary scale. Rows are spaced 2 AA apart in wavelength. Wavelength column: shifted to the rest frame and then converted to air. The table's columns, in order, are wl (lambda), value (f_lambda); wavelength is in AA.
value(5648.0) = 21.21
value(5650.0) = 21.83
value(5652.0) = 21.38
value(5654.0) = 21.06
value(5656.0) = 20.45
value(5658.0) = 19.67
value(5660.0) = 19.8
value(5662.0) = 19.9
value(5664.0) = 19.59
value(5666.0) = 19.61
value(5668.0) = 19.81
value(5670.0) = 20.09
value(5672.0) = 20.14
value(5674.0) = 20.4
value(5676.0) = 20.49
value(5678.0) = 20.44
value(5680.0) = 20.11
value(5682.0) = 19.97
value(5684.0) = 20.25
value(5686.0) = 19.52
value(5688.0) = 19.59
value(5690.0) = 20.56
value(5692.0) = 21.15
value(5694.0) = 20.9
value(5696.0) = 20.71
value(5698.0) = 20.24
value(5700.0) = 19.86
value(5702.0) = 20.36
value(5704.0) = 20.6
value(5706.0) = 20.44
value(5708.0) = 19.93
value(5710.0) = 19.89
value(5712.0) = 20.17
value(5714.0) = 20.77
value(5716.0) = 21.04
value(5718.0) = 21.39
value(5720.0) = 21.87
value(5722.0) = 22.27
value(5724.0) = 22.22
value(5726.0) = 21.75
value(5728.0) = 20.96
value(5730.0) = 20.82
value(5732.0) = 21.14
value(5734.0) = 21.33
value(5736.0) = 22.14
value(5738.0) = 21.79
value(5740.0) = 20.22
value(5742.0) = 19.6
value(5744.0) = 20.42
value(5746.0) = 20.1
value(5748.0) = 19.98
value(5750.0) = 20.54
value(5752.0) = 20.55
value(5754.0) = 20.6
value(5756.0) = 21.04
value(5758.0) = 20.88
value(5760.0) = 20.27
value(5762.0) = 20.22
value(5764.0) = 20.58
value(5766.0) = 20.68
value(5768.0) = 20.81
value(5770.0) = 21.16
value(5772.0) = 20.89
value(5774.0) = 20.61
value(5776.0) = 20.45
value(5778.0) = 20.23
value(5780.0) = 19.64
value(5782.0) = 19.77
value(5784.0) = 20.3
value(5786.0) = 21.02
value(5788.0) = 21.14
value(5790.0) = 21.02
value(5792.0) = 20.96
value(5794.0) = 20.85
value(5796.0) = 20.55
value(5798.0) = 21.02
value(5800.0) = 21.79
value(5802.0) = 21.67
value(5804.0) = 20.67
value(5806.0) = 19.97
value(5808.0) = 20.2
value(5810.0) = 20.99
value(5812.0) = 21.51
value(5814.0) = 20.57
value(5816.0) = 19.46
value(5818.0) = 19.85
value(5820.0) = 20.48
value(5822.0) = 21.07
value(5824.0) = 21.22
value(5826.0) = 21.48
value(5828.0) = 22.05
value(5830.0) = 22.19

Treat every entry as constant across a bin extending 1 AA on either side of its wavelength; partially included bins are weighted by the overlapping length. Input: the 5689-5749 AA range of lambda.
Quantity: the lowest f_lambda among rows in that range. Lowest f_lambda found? 19.6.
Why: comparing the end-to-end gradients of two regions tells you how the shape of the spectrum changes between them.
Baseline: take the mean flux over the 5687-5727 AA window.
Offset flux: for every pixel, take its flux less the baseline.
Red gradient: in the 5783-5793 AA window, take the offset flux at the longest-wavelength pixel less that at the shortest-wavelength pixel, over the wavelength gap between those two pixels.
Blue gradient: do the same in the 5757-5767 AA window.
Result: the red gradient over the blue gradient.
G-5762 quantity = -3.3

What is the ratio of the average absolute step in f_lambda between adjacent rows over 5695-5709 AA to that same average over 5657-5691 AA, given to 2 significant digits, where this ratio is 1.5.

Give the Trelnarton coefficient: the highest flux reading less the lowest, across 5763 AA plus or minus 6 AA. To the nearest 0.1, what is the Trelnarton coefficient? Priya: 0.7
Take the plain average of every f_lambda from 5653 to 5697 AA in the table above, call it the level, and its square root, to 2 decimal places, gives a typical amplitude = 4.49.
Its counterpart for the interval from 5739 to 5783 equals 4.52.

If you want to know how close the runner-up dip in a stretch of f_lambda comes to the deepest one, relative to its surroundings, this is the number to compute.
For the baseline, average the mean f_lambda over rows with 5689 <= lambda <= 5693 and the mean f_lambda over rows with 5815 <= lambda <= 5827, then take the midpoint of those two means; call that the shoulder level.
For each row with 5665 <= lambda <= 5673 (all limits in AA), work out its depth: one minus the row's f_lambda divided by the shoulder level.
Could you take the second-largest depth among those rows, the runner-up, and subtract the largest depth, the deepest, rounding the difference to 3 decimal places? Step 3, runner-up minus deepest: -0.010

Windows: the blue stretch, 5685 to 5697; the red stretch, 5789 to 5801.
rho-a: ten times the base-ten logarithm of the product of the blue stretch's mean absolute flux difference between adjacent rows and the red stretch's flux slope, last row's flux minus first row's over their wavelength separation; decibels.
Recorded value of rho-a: -15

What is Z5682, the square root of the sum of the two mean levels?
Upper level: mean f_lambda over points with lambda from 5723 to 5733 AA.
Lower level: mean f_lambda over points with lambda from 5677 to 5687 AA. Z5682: 6.44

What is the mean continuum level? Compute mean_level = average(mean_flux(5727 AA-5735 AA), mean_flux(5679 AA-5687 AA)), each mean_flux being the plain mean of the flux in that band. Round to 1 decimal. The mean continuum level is 20.5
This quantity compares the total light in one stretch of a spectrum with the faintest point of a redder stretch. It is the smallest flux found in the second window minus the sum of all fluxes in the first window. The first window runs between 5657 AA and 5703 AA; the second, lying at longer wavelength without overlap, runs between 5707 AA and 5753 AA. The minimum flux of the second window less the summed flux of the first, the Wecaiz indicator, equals -444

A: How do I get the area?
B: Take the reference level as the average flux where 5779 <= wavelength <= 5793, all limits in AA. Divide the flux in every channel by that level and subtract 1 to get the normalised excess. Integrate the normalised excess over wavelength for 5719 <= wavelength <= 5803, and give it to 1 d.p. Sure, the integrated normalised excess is 1.2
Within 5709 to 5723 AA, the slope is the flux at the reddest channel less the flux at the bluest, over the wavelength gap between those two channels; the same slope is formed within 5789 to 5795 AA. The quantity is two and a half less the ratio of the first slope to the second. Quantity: 7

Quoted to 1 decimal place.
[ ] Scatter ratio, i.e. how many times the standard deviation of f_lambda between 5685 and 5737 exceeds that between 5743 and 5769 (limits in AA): 2.6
